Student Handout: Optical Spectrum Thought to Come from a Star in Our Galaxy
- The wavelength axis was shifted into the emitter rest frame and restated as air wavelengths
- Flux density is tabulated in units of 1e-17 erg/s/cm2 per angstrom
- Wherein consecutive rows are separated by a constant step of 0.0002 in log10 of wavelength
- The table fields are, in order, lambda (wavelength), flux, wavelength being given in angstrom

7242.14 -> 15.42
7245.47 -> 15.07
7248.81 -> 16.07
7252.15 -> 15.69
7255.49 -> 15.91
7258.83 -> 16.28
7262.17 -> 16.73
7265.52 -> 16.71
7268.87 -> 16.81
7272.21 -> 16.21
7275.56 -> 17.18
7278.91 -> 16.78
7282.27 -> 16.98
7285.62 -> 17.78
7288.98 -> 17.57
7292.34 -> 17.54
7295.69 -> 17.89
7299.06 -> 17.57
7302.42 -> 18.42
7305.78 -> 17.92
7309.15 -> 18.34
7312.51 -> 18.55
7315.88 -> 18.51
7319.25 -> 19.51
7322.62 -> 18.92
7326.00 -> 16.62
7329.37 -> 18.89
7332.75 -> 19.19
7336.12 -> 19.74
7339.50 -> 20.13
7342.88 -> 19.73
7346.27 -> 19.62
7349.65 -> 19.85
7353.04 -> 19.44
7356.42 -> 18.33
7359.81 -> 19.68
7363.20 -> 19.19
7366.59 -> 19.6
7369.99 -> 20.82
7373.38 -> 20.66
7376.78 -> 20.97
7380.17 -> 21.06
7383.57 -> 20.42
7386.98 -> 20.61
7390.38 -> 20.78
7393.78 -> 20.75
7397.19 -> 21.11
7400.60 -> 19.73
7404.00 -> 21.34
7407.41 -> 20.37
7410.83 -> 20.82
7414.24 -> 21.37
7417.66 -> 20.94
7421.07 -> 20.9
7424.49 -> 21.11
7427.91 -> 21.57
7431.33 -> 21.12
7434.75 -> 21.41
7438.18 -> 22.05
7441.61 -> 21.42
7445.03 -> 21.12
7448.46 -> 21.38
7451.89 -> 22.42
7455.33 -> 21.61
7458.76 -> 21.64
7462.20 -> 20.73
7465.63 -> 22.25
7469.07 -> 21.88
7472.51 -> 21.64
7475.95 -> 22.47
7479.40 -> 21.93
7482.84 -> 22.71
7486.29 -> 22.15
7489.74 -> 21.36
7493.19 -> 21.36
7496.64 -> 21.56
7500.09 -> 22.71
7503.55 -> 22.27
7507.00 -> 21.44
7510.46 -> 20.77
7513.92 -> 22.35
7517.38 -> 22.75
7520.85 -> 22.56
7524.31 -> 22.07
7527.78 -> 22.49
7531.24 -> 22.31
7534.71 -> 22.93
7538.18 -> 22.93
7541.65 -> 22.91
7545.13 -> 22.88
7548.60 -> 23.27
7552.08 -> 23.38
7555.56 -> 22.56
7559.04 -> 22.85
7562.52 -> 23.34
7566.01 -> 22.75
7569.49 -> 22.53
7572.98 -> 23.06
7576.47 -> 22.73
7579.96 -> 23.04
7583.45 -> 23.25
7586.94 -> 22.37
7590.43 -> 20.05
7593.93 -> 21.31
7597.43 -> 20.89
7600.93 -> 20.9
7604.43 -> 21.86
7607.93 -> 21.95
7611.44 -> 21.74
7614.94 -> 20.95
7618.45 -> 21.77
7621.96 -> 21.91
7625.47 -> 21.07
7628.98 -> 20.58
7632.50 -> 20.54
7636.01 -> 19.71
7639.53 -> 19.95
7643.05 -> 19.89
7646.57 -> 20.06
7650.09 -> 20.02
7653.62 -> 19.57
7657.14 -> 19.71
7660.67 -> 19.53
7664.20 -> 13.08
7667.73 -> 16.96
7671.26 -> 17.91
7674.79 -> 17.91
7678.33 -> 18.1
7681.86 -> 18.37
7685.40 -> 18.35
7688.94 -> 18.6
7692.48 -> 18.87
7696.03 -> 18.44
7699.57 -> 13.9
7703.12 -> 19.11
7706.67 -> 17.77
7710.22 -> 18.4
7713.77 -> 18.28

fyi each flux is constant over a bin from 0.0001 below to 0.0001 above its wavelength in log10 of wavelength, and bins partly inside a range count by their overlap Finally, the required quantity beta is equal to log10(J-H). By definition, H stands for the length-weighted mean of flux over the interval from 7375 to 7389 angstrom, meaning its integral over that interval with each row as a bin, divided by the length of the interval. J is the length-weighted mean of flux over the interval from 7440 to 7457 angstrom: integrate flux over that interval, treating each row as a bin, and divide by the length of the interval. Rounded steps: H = 20.8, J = 21.6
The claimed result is -0.08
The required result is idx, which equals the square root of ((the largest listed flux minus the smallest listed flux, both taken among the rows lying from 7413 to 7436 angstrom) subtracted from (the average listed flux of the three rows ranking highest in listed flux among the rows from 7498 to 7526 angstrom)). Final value 4.69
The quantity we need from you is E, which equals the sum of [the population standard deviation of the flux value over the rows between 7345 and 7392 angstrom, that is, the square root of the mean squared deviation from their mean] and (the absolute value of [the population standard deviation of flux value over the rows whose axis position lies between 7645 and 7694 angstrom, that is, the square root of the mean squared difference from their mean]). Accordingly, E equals 2.49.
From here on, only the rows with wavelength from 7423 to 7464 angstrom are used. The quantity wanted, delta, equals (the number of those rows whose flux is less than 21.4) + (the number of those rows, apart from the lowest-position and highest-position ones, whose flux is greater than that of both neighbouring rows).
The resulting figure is 9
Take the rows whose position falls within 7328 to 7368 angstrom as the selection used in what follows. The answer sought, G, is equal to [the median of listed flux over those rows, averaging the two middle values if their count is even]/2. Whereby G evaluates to 9.8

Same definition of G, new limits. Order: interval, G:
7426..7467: 10.7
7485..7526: 11.1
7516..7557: 11.4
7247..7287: 8.4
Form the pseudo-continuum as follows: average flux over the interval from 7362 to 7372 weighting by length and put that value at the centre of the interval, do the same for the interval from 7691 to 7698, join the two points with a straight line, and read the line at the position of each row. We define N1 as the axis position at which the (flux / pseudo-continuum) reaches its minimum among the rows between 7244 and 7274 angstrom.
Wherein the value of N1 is 7245.47 angstrom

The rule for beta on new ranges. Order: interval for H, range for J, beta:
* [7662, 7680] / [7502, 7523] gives 0.71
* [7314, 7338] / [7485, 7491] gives 0.47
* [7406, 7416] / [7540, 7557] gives 0.33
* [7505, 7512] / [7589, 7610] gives -2.30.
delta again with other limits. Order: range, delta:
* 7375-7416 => 16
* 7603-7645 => 10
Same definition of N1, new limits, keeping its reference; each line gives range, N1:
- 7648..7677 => 7664.20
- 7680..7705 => 7699.57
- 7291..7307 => 7292.34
